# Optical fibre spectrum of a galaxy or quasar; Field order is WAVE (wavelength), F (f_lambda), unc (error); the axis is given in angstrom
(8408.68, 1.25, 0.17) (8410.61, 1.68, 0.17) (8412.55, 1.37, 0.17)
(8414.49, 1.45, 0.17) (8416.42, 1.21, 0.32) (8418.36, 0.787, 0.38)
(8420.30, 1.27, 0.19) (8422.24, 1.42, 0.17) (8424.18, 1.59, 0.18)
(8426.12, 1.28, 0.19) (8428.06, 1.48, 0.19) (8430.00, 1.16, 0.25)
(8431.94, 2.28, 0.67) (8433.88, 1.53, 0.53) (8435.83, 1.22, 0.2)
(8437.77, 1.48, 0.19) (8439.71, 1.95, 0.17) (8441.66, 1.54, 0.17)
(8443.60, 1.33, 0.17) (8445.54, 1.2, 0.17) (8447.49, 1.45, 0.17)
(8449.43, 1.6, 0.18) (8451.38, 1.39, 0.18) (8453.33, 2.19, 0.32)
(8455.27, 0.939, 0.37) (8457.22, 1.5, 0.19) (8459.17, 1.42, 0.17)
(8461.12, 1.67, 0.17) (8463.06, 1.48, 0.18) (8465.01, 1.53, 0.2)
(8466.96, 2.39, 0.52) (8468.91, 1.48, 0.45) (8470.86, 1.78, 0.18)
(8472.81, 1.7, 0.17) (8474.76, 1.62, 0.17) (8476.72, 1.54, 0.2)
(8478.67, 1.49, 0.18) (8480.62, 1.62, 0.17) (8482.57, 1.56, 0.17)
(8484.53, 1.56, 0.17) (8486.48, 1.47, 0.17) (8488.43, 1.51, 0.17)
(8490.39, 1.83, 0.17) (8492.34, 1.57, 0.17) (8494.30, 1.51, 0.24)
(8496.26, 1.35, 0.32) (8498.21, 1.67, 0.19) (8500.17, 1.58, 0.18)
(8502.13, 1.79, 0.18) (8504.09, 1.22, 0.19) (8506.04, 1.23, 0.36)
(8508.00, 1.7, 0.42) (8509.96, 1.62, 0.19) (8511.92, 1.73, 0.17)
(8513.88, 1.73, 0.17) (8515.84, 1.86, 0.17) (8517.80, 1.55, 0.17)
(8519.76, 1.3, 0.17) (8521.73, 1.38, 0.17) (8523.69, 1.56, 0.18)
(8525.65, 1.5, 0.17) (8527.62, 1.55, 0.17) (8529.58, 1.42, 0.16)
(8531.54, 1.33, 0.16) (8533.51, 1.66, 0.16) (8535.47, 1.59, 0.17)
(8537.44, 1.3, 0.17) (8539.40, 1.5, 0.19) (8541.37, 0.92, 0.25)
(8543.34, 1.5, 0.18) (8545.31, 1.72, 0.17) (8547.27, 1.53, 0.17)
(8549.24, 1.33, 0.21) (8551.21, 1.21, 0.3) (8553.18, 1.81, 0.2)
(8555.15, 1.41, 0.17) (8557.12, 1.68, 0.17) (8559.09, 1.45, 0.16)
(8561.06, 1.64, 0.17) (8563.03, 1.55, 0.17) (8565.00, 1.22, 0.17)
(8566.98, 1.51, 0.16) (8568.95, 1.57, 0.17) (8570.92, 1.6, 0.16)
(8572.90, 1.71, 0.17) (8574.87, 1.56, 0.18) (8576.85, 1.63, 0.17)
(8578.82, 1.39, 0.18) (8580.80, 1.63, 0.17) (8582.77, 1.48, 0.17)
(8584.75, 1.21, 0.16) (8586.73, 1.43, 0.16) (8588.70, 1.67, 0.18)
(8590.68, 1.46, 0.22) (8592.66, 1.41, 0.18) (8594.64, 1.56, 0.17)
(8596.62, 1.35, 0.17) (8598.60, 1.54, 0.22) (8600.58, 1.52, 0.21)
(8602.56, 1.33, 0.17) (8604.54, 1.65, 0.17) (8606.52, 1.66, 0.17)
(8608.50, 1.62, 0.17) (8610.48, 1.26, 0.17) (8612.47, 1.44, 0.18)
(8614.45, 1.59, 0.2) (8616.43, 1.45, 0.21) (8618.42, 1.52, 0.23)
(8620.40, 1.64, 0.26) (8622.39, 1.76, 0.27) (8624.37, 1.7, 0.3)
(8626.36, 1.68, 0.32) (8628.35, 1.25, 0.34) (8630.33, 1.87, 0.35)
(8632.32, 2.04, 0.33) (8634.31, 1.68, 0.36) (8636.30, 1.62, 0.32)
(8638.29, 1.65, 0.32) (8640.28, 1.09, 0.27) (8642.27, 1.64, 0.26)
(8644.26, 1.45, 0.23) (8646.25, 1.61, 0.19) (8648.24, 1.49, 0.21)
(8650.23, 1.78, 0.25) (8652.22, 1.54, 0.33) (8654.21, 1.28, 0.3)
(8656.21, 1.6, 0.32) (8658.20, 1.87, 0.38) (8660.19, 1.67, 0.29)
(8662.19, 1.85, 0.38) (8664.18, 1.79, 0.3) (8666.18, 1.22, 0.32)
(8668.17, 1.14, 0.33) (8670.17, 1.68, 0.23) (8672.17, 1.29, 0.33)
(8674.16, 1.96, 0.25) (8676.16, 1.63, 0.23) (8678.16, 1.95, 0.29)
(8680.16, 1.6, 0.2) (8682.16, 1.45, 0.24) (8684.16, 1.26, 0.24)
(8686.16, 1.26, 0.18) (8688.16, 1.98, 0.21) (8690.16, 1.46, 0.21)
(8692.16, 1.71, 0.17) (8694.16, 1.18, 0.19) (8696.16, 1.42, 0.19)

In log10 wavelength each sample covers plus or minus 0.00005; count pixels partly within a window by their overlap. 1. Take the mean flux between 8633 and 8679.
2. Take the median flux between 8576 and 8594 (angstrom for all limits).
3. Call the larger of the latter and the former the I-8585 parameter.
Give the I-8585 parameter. 1.59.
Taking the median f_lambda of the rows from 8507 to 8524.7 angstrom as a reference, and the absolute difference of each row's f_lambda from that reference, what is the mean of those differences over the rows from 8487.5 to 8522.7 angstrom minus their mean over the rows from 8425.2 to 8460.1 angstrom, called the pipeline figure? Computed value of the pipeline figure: -0.13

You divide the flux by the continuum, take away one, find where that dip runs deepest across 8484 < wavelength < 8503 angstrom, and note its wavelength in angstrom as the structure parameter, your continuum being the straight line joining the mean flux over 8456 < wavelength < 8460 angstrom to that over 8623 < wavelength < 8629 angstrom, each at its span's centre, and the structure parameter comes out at 8496.26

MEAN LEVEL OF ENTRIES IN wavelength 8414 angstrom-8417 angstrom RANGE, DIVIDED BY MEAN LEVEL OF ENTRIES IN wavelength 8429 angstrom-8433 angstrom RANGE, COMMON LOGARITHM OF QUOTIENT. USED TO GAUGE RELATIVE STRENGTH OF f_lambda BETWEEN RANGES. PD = -0.11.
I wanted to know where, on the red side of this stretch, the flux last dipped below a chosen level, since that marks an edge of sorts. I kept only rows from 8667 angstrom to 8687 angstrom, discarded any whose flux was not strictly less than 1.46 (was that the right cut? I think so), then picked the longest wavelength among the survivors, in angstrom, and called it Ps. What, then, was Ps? 8686.16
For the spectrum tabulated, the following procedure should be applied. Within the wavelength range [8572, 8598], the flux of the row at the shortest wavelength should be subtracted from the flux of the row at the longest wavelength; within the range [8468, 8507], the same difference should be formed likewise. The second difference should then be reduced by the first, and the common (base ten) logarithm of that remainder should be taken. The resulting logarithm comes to -1.0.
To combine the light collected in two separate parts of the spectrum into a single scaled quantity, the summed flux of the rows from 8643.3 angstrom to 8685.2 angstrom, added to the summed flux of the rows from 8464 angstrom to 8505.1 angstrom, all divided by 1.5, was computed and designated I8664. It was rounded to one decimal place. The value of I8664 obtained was 44.6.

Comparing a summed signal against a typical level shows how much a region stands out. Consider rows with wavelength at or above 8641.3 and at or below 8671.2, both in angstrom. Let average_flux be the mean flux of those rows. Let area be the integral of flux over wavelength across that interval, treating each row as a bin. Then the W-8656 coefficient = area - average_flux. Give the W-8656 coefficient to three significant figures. 45.5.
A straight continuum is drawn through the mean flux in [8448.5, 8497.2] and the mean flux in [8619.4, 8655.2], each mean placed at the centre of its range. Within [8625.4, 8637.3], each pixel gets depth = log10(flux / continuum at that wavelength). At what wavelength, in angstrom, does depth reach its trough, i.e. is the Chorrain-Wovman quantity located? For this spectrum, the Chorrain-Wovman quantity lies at 8628.35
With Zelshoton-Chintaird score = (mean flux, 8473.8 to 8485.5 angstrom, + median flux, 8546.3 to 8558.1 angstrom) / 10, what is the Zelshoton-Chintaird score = 0.303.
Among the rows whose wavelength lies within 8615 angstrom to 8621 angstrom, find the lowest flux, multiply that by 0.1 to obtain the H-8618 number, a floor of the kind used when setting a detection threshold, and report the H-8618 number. 0.145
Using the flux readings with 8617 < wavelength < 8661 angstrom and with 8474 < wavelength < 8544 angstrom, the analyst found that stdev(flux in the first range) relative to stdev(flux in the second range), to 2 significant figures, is 1.1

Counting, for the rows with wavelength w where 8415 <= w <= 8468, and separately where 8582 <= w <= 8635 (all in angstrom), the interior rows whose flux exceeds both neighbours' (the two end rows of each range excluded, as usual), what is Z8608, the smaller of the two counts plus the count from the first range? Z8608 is 15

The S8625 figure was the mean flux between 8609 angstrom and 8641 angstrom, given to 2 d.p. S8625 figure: 1.58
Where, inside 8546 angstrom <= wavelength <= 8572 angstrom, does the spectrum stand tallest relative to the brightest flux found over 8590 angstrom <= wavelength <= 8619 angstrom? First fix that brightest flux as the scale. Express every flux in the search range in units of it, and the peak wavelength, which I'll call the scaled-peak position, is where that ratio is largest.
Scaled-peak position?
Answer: 8553.18 angstrom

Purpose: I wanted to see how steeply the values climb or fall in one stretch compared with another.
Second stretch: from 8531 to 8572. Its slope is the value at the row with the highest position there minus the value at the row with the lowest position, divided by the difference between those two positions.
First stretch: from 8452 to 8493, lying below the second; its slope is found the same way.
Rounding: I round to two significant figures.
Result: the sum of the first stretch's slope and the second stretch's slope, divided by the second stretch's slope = -1.3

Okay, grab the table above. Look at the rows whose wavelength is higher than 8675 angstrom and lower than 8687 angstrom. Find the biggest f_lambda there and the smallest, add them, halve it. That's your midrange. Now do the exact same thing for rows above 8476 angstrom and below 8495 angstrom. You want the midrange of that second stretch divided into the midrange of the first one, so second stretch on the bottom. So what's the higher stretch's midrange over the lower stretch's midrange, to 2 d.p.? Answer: 0.97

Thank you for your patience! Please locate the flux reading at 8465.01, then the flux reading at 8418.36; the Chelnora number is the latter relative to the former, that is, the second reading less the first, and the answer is -0.7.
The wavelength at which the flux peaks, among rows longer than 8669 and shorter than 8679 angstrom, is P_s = 8674.16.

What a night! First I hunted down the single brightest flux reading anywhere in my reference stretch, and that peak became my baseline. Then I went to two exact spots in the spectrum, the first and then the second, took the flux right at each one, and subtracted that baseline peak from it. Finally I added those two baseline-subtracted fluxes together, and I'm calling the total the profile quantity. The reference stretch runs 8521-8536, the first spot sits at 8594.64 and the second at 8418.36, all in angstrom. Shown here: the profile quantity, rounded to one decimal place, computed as -1.0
